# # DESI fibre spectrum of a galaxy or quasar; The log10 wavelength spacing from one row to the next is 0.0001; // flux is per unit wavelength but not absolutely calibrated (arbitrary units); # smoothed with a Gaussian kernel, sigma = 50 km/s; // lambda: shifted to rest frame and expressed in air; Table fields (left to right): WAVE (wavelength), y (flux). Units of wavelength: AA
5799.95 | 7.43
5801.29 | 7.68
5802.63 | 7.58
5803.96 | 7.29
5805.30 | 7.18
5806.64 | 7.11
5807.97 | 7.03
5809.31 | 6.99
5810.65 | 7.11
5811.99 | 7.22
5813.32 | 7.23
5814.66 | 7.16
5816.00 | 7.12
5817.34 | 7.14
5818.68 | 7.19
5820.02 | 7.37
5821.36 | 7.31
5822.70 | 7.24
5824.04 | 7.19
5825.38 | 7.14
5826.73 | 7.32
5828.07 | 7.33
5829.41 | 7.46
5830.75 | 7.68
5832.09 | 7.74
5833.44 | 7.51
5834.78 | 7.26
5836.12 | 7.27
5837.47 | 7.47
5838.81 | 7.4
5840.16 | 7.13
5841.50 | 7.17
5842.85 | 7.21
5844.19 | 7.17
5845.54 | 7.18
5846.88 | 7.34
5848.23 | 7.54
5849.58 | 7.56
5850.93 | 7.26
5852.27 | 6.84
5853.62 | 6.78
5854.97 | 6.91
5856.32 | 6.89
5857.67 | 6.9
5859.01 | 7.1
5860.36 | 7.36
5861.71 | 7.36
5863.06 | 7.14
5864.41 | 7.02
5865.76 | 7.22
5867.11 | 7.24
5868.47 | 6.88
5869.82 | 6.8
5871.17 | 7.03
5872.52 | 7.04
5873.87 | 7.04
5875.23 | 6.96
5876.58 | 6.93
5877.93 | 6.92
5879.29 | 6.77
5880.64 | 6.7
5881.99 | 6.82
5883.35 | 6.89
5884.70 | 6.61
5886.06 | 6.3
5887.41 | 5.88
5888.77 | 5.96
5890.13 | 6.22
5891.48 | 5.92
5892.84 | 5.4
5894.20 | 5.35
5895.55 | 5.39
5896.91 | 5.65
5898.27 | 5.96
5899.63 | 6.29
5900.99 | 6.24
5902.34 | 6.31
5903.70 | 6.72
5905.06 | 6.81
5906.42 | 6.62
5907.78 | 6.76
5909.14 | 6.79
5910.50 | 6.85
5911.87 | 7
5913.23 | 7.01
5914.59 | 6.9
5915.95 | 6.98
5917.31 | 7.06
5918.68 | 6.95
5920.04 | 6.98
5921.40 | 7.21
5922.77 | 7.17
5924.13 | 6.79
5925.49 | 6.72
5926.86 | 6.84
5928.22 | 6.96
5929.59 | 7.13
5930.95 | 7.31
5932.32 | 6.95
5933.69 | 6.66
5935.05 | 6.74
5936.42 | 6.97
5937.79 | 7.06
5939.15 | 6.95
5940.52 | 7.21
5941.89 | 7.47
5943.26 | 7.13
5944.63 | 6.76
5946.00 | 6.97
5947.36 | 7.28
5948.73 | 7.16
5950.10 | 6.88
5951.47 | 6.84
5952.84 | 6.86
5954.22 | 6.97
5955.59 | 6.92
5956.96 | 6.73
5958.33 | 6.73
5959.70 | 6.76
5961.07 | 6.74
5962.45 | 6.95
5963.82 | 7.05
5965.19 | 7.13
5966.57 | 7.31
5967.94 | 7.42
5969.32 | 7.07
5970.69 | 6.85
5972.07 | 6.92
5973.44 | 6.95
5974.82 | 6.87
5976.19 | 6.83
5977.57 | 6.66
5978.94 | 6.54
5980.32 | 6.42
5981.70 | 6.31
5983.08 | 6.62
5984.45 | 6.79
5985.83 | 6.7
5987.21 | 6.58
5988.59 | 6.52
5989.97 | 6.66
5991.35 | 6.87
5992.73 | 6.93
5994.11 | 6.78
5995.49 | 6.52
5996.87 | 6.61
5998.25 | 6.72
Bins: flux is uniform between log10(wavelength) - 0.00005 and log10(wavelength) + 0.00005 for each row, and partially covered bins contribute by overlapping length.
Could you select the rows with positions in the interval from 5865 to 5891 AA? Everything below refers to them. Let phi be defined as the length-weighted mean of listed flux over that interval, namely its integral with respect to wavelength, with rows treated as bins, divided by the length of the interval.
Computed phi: 6.74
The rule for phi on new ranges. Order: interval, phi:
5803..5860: 7.23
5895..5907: 6.23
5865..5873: 7.03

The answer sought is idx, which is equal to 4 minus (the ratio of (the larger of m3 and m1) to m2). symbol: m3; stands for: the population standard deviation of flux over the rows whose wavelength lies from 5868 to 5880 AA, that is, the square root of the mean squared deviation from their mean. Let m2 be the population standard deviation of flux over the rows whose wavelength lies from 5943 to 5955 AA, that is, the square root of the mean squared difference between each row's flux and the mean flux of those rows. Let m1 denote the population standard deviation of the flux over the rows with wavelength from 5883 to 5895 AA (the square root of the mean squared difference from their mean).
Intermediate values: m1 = 0.48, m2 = 0.162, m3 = 0.094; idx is 1.04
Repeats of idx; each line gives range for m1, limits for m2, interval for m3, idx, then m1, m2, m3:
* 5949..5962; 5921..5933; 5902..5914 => 2.97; 0.08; 0.194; 0.199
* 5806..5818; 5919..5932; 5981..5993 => 3.08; 0.07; 0.193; 0.178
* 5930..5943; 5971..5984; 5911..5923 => 2.86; 0.25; 0.215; 0.096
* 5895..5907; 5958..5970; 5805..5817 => 2.06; 0.45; 0.234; 0.076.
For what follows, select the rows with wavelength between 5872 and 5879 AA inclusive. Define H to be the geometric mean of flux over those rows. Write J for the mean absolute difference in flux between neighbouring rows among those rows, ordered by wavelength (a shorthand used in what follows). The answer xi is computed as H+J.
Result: 7.01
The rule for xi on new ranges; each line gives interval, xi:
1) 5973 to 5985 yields 6.80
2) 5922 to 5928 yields 7.07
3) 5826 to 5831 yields 7.57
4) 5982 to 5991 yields 6.76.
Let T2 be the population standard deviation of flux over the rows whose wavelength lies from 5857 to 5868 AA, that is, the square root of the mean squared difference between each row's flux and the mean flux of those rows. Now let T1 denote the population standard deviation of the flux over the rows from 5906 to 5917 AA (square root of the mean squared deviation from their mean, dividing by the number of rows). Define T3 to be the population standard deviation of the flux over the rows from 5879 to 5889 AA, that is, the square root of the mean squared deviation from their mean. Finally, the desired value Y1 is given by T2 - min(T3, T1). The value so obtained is 0.02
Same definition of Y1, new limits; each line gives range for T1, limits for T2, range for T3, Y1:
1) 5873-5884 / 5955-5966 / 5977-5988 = 0.05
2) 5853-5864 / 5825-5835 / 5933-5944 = -0.01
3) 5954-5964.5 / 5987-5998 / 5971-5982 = 0.03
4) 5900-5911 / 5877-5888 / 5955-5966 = 0.18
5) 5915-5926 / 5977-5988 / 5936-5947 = -0.01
